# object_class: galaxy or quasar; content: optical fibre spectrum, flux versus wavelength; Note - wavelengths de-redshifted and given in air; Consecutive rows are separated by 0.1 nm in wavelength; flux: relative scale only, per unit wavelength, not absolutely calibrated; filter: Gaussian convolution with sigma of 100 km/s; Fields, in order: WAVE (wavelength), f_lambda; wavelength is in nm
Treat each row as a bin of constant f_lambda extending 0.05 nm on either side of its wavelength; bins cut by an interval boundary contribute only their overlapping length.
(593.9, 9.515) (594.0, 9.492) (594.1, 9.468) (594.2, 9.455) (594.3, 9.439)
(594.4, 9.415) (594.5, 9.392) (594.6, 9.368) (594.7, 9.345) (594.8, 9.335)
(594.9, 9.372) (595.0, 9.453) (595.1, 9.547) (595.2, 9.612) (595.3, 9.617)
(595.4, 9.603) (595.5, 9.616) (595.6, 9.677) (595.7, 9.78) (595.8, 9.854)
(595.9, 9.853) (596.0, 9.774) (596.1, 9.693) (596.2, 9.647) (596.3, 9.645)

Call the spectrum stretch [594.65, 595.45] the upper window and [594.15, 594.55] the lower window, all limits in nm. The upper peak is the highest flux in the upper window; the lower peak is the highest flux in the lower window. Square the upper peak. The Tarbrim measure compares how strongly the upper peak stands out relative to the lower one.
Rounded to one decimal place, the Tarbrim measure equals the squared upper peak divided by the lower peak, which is 9.8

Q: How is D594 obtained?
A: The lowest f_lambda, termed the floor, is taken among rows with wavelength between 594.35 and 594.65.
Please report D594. 9.368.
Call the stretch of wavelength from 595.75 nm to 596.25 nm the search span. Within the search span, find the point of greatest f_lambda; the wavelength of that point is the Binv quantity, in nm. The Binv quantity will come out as 595.8 nm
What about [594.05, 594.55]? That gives 594.1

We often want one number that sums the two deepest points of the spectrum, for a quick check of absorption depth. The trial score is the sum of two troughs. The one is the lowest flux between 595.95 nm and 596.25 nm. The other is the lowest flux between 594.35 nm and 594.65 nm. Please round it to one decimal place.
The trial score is 19.0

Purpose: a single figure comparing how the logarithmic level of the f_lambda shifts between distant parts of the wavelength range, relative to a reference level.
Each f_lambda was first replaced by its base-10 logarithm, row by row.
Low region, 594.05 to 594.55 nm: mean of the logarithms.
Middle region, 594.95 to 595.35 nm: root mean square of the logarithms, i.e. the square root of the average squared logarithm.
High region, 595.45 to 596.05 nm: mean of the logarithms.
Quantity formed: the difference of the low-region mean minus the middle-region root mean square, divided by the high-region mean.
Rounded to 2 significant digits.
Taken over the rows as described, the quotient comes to -0.0057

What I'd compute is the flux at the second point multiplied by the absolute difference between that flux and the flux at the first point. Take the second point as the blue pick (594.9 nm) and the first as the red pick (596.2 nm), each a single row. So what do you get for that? 2.6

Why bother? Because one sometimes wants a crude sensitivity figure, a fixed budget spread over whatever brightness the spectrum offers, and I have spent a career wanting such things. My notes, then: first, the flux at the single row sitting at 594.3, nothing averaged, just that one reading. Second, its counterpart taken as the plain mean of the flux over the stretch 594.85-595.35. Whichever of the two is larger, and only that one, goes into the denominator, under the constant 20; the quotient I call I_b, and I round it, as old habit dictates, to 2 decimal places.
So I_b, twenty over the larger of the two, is 2.10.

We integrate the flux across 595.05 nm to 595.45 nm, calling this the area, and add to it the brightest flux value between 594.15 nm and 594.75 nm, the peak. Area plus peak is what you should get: 13.3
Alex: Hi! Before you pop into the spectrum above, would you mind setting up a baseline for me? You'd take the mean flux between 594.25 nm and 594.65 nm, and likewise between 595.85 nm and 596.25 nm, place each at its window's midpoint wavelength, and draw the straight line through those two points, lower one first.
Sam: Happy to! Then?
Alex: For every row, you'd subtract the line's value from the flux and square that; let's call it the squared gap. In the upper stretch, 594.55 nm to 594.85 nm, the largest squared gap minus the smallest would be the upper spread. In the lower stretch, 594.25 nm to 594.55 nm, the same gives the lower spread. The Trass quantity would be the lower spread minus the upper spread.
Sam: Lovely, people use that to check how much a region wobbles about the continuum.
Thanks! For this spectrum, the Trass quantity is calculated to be -0.012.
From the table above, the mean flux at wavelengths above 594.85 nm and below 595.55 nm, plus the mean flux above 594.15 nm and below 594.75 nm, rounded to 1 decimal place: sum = 18.9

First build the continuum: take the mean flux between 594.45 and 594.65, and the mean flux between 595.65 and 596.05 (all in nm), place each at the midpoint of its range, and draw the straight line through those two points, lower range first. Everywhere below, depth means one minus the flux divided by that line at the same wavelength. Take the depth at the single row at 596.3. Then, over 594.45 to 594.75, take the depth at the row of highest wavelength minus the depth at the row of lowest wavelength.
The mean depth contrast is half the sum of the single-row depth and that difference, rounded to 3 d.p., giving 0.022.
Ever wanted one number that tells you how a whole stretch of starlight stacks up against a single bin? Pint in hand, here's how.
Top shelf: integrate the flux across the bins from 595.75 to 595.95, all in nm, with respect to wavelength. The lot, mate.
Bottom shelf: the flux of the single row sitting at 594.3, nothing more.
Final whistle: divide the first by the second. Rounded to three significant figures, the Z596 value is 0.209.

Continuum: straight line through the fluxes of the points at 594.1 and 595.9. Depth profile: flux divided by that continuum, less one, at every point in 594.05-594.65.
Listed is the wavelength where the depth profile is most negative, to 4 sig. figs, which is 594.6 nm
